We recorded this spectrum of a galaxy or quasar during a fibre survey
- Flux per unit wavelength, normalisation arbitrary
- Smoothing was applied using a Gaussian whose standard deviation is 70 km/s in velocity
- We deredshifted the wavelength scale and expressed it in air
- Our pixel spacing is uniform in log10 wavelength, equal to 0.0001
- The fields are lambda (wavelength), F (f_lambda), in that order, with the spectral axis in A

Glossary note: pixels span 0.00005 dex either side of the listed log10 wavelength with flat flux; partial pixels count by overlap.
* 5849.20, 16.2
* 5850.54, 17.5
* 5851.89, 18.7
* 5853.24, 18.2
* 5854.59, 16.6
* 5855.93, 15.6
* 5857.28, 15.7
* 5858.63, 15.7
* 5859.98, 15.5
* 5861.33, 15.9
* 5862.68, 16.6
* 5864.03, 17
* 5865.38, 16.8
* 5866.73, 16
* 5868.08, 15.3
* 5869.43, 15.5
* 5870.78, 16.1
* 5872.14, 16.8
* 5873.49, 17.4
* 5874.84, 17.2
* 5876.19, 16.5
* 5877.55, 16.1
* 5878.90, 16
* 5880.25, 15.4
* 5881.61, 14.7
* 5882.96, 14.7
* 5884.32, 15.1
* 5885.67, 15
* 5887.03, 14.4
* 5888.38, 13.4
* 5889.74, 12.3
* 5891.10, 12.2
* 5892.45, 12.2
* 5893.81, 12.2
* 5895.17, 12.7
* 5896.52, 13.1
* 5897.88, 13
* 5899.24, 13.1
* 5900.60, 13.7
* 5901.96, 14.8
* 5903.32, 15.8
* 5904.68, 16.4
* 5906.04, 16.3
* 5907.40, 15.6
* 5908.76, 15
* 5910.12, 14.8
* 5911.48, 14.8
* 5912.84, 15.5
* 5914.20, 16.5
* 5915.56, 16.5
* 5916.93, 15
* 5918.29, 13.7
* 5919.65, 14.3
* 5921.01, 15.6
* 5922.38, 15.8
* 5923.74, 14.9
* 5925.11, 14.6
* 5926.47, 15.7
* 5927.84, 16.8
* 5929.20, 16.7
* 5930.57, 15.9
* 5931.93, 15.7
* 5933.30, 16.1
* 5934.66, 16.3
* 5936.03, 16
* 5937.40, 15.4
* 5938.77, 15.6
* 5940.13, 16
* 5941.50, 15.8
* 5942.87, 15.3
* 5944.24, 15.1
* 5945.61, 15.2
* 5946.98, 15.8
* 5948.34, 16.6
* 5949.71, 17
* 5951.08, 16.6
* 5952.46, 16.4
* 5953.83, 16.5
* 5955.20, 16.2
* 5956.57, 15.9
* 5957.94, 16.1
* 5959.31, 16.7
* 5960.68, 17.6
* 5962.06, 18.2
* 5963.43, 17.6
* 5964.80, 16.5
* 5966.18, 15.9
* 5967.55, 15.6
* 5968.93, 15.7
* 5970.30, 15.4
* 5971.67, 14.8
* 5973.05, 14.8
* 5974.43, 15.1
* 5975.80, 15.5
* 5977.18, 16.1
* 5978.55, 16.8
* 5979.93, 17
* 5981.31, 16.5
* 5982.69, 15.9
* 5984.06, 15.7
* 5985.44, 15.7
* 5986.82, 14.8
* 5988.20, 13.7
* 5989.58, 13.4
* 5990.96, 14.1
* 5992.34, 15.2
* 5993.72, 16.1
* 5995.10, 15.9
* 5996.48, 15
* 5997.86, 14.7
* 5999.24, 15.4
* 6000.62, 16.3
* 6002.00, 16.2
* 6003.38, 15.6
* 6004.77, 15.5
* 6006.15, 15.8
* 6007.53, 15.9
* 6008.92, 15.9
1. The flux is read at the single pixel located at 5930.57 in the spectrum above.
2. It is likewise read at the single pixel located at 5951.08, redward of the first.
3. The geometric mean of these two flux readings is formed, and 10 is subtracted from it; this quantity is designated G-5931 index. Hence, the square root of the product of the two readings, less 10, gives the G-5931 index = 6.2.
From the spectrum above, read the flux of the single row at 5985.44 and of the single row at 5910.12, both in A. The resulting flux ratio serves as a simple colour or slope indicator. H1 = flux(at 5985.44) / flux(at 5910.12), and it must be 1.06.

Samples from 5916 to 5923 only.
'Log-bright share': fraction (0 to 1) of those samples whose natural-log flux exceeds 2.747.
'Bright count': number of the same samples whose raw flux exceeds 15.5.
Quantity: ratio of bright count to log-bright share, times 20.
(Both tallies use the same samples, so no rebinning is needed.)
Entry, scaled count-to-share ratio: 100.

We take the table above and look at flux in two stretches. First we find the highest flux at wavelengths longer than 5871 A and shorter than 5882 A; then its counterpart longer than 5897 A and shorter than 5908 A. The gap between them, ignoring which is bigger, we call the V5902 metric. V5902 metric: 1.0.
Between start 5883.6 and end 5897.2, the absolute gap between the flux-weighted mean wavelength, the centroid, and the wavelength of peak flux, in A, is 5.8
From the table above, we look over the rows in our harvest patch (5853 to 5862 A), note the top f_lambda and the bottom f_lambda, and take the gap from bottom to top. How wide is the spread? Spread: 2.70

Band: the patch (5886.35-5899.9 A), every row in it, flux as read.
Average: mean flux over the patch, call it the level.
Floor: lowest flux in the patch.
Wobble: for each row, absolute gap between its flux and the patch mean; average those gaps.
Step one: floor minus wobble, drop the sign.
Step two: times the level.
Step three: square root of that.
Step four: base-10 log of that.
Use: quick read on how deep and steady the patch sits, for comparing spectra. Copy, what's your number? 1.09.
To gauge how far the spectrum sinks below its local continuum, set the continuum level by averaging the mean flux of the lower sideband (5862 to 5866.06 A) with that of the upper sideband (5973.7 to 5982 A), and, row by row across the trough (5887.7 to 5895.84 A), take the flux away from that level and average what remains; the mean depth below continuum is 4.0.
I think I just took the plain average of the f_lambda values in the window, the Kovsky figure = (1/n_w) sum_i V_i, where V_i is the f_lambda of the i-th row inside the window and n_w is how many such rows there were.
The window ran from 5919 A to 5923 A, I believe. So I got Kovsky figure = 15.2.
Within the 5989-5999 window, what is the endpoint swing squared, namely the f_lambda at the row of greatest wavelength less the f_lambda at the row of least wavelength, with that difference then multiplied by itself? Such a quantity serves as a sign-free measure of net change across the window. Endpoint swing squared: 1.7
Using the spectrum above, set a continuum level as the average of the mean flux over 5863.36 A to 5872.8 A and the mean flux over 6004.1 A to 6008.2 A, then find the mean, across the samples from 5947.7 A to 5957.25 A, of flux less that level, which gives 0.5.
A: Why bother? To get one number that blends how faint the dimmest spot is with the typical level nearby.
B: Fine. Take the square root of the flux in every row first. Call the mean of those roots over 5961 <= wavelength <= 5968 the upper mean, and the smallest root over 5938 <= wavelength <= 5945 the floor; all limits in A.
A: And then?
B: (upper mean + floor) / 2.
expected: 3.99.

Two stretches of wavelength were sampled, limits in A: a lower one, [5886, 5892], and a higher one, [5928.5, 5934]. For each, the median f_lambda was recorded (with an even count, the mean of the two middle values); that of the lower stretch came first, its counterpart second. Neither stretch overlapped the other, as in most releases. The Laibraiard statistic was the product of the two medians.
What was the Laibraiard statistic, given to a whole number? 206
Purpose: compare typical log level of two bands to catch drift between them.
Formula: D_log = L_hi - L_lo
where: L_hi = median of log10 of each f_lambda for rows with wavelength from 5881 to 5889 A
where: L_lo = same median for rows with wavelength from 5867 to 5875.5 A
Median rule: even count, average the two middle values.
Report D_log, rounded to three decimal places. -0.049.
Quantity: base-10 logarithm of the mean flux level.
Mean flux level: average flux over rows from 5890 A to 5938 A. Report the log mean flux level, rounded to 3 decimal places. 1.174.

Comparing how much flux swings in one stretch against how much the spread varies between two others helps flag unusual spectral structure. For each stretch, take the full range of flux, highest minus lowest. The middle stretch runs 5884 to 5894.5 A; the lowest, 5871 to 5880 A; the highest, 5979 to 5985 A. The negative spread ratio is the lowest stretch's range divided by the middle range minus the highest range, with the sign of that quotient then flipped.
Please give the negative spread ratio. -0.9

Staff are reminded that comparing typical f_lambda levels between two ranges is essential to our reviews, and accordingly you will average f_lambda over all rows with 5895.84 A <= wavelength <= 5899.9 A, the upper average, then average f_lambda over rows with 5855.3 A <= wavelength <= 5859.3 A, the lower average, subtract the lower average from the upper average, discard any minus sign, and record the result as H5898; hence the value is 2.6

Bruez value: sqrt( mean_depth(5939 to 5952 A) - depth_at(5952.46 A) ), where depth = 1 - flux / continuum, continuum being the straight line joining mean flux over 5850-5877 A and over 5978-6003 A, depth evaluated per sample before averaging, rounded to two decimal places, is 0.18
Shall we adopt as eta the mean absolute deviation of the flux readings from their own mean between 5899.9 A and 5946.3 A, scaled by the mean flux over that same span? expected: 0.040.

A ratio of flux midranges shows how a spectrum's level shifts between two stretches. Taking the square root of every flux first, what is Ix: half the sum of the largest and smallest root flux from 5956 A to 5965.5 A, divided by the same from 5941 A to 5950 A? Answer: 1.03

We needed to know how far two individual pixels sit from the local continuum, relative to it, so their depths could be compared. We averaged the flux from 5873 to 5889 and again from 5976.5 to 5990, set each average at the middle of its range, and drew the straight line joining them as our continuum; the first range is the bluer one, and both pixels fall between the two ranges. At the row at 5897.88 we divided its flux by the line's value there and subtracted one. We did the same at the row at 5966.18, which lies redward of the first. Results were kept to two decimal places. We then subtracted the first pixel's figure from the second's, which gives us 0.18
